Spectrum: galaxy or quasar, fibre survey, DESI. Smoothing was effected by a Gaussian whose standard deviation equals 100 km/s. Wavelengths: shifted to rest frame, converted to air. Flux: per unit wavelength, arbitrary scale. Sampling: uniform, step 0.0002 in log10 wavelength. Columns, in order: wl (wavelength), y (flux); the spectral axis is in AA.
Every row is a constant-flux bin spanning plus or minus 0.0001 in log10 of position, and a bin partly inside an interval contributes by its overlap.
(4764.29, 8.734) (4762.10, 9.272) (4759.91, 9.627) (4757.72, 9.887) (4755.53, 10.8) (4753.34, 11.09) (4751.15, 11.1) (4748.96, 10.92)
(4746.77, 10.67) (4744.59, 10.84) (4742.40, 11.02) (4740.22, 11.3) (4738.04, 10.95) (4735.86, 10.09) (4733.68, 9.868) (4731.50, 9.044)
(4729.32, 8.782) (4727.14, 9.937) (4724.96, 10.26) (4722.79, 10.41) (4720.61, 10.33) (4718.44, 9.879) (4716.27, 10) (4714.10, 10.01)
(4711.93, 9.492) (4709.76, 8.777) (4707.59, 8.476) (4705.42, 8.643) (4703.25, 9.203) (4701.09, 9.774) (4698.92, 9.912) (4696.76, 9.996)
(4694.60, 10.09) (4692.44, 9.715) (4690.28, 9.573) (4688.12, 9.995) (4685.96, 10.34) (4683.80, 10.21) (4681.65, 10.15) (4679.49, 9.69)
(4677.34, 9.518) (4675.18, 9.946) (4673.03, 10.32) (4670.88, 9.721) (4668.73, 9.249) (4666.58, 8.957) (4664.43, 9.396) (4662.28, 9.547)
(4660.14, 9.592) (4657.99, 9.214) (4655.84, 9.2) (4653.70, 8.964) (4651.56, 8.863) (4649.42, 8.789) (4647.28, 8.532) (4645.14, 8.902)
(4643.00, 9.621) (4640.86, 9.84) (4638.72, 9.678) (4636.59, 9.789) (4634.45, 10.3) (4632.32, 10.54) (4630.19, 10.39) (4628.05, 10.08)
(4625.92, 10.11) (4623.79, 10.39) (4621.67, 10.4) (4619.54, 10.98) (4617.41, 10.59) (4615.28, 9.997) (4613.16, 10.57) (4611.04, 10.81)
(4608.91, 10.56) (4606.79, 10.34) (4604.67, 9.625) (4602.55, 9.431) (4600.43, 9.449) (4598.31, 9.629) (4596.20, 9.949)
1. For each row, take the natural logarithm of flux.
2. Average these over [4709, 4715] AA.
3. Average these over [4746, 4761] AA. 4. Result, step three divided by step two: 1.05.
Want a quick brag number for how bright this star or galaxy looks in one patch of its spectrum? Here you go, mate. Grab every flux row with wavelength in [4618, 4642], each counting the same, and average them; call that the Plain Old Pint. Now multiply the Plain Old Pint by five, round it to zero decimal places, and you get 51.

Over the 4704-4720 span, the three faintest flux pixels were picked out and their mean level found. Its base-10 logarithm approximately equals 0.94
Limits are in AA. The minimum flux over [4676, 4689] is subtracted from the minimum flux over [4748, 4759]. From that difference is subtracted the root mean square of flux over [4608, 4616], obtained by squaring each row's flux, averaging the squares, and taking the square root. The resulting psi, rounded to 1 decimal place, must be -10.1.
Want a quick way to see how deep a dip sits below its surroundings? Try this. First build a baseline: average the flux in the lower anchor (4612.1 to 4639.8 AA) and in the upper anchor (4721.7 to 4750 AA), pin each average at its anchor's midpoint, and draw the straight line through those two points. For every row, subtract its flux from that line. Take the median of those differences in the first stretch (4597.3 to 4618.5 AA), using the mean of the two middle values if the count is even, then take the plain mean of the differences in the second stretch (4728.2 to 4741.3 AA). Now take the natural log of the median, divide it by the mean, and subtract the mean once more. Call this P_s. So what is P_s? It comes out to -7.1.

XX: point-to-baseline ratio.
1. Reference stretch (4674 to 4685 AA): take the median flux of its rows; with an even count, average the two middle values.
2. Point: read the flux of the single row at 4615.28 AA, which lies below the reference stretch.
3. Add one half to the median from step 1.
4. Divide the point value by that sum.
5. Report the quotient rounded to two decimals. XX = 0.96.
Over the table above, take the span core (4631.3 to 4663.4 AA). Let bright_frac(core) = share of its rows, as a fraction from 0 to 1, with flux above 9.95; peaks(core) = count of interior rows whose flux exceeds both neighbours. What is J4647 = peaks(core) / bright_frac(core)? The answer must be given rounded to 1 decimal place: 15.0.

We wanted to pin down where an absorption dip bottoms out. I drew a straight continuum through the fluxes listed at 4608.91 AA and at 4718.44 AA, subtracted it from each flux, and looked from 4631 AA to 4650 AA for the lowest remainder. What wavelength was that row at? 4647.28 AA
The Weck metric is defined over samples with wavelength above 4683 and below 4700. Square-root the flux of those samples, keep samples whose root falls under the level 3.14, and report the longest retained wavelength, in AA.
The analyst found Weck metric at 4692.44 AA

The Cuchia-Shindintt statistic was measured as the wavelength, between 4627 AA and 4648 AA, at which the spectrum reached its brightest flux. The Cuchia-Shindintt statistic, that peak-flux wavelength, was 4632.32 AA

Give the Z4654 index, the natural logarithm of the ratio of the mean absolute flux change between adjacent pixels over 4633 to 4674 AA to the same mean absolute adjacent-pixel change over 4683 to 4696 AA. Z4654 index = 0.0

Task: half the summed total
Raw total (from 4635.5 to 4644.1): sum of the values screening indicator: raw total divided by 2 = 19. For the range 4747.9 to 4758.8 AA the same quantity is 27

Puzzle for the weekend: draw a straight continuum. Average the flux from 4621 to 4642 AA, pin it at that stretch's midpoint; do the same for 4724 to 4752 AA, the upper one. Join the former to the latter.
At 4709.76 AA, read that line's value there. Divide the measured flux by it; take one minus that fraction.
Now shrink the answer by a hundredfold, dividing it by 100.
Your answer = 0.0015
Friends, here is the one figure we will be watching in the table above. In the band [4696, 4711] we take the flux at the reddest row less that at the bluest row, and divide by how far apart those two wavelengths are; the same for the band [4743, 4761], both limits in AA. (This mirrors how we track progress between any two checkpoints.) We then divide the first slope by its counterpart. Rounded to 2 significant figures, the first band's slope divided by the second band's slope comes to 1.2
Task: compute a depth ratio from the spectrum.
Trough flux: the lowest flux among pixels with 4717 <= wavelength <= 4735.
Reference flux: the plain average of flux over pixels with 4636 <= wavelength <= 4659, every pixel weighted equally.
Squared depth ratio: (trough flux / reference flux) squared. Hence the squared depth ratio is 0.91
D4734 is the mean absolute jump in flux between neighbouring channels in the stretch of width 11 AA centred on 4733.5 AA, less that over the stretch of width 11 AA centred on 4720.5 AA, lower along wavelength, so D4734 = 0.34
